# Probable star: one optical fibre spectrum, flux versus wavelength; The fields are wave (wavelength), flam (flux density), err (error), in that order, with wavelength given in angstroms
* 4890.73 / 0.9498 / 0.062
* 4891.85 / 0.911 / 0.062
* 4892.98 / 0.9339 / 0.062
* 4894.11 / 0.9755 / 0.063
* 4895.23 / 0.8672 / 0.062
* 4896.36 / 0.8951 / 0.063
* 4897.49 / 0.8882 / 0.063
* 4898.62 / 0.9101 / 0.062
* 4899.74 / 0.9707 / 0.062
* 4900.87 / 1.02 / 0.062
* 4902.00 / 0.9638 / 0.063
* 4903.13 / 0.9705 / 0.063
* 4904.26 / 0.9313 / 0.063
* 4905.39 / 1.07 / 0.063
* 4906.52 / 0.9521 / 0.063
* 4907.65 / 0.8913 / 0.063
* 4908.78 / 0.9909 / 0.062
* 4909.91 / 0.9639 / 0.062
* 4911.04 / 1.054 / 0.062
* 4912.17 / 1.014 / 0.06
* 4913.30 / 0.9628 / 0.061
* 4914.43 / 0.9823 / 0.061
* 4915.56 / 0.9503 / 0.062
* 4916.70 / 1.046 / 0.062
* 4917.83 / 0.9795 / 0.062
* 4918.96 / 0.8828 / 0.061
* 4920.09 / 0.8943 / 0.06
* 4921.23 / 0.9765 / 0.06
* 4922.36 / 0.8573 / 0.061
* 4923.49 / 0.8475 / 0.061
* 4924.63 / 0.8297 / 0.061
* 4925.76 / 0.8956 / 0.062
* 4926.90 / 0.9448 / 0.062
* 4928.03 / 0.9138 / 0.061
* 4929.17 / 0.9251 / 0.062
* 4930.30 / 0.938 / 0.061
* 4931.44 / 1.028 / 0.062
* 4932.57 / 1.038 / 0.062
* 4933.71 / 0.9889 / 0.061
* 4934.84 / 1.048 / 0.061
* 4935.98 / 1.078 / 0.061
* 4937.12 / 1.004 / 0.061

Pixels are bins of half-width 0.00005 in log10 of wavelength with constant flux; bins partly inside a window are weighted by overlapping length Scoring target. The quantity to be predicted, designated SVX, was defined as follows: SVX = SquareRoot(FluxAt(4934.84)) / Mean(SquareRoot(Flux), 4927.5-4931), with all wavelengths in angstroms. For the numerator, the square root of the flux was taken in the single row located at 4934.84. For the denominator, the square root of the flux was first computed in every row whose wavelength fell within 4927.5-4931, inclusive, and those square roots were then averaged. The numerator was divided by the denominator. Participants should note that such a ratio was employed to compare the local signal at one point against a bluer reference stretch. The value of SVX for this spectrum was 1.06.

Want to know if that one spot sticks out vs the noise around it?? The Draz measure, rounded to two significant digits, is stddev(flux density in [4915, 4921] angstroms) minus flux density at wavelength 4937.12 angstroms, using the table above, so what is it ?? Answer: -0.94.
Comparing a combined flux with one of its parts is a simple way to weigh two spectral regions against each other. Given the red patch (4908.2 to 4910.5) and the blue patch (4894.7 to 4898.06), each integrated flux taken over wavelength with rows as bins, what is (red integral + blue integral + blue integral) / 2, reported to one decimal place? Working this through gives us 4.1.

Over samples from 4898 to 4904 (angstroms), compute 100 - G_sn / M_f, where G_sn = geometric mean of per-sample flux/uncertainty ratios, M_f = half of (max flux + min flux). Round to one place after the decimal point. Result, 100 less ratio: 84.0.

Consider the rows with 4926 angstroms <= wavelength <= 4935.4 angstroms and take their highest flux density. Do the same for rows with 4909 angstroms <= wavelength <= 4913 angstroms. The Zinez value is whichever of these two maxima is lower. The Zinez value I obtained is 1.05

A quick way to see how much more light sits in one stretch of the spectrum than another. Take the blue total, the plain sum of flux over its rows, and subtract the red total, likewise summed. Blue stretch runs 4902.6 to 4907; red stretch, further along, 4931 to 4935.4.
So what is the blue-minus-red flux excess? -0.18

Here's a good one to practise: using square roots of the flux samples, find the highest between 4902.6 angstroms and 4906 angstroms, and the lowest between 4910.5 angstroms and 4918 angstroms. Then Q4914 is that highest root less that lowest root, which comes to 0.060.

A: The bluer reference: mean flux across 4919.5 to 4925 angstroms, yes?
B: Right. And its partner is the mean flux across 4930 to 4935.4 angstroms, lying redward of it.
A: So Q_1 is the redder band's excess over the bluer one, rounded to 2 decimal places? 0.13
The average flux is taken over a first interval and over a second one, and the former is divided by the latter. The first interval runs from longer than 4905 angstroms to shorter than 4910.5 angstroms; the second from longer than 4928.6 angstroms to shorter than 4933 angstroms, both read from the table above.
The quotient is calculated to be 0.99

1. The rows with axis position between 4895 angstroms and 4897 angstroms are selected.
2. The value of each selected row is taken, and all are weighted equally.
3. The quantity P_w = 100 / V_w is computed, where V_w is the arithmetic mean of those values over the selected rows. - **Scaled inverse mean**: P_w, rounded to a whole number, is 113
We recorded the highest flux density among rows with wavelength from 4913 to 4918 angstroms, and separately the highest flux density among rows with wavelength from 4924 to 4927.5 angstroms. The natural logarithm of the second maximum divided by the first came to -0.10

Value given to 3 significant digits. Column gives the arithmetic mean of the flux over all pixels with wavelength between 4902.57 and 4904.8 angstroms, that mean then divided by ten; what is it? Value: 0.0951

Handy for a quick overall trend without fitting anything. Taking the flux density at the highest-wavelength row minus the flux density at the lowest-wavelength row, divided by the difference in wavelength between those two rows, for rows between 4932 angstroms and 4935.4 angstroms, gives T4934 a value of 0.004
